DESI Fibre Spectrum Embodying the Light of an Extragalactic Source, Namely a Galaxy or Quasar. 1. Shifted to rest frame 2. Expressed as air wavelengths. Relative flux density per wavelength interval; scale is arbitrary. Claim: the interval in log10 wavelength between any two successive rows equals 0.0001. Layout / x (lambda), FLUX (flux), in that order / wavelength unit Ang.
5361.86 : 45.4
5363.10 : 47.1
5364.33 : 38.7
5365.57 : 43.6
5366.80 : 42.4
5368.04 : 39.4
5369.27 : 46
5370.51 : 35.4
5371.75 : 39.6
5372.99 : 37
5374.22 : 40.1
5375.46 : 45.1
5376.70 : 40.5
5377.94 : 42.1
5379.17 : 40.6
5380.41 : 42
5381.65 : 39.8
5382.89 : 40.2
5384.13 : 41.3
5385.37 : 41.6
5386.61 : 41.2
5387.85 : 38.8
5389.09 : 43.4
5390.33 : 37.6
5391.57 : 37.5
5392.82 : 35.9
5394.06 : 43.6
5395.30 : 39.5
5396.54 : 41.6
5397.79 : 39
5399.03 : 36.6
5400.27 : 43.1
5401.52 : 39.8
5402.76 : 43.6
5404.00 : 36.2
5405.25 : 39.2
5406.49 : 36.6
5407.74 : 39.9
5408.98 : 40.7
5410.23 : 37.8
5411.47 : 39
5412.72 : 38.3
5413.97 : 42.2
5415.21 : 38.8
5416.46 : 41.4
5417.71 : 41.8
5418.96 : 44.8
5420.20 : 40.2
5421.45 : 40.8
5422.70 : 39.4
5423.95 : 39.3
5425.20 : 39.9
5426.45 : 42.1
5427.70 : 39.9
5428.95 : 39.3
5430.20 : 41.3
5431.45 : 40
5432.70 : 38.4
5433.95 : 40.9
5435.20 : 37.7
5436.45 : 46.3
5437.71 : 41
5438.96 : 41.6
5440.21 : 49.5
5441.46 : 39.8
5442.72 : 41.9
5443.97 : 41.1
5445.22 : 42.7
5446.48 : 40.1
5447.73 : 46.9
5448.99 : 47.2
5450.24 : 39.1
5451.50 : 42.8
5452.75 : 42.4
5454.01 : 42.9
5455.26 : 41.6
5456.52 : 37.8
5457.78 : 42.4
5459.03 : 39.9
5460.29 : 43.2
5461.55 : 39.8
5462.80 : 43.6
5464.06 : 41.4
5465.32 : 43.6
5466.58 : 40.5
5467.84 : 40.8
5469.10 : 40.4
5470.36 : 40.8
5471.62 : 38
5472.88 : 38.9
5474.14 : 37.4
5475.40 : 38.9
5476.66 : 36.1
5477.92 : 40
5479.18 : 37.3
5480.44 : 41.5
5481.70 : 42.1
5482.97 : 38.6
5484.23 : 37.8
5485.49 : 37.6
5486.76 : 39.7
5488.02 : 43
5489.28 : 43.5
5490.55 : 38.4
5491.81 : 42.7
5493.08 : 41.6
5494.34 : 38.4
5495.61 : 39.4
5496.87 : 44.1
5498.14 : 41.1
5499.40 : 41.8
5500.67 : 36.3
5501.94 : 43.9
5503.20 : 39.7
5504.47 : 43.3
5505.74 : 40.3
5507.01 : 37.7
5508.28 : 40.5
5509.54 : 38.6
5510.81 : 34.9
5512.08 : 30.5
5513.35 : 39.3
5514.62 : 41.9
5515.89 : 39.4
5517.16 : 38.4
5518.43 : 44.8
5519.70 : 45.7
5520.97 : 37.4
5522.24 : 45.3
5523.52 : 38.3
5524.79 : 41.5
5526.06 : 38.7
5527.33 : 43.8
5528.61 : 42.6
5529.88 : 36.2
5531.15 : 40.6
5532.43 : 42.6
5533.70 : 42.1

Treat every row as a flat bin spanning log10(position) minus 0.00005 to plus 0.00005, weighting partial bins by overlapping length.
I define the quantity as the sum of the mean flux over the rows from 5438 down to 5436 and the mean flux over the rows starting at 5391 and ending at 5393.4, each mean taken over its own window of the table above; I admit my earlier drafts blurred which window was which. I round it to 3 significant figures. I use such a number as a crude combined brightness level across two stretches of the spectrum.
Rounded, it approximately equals 80.3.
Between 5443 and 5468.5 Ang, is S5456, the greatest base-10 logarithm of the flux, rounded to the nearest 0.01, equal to 1.67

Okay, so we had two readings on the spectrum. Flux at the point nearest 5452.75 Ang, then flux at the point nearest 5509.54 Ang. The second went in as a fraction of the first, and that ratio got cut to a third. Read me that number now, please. 0.303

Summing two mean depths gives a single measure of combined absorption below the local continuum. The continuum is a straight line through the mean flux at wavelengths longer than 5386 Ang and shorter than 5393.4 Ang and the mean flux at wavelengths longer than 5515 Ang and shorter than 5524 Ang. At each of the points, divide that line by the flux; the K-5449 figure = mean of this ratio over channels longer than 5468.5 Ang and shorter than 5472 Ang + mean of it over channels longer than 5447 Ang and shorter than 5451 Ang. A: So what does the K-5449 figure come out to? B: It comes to 1.93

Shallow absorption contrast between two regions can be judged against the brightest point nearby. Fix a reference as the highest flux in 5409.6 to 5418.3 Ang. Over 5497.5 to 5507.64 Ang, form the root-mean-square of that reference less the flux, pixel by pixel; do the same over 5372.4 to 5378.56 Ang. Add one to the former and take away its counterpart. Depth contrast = 1.0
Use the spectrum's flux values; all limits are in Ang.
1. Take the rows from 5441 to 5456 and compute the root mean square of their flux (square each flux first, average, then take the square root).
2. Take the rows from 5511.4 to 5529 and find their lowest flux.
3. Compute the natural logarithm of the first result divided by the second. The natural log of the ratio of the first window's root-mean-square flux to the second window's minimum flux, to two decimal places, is 0.33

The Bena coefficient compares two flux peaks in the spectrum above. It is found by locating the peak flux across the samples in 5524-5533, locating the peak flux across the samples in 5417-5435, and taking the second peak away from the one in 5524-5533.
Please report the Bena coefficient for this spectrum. -1.0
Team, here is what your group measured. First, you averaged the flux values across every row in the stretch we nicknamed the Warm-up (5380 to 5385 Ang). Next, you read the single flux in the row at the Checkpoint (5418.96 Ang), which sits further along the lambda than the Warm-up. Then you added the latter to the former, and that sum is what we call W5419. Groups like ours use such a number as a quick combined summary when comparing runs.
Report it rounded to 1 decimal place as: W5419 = 85.6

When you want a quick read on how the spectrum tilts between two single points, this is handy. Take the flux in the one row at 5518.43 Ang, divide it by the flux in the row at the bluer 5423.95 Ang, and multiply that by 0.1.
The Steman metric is 0.114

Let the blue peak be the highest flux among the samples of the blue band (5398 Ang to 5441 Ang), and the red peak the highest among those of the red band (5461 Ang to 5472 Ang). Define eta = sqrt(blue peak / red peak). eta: 1.07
